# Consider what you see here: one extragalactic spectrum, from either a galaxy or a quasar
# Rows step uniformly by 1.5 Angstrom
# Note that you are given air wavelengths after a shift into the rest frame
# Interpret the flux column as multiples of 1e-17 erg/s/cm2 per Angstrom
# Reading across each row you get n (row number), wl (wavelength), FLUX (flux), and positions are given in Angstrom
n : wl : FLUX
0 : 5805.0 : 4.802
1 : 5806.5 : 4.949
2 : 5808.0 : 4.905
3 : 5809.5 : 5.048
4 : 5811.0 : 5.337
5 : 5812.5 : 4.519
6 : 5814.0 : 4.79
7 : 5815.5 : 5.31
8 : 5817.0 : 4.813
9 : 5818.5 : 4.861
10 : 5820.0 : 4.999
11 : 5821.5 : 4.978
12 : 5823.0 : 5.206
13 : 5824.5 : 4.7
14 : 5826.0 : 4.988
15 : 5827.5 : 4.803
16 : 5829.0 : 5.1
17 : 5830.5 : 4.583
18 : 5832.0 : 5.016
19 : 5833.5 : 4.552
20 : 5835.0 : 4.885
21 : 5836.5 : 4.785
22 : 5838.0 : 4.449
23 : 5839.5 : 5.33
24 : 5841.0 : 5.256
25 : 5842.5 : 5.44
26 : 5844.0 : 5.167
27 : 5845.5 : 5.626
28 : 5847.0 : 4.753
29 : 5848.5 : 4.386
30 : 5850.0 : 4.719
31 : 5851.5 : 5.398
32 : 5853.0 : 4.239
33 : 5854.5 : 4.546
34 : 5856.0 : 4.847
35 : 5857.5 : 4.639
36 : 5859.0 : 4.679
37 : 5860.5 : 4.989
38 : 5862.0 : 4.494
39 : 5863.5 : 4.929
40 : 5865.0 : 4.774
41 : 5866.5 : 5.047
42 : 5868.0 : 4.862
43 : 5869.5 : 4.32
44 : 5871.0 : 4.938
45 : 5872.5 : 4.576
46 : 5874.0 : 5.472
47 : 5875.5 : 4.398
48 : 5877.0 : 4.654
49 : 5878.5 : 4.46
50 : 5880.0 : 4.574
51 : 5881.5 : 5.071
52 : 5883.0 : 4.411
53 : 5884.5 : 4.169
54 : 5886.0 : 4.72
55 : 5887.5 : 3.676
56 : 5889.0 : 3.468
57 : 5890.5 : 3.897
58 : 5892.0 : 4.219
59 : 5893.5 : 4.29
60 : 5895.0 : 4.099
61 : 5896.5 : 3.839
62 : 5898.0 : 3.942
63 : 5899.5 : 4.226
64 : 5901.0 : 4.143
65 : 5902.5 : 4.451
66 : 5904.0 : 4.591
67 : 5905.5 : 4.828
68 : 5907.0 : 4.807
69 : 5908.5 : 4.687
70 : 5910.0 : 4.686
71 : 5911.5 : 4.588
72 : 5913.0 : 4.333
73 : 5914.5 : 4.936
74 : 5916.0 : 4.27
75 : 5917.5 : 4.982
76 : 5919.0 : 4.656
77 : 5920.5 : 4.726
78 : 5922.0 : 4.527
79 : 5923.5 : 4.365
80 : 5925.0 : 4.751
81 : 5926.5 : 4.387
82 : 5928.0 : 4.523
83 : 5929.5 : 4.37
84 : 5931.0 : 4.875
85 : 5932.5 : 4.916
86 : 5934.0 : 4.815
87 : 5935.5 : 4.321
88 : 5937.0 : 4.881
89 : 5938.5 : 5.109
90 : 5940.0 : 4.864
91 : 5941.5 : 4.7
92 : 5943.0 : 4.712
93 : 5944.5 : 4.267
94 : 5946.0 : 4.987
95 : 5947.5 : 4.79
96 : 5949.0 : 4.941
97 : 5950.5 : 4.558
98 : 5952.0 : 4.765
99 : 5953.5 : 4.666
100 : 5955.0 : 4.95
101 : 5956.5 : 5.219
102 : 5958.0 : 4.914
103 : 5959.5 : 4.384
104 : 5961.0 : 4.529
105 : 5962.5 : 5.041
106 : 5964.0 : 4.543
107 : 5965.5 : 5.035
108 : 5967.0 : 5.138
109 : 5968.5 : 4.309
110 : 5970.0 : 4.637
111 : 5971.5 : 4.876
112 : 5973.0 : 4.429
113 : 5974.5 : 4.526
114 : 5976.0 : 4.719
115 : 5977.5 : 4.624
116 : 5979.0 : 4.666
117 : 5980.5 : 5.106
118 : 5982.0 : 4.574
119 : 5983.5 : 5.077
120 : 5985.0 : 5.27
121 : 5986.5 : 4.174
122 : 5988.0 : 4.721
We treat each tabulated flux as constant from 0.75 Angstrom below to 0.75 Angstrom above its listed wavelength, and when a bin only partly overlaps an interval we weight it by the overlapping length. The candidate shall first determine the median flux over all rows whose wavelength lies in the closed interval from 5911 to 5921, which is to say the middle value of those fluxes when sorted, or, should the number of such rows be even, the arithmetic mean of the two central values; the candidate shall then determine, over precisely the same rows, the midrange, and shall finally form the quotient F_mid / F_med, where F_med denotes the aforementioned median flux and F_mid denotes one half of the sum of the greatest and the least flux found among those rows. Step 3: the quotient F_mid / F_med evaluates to 0.99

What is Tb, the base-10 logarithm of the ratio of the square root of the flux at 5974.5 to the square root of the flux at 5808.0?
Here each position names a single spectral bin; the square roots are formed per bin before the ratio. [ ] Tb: -0.017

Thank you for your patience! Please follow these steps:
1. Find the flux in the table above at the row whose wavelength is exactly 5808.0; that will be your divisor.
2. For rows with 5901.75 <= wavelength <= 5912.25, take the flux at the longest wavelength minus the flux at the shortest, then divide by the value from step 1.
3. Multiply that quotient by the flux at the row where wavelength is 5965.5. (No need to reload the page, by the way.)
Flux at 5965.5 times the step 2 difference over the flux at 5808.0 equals 0.14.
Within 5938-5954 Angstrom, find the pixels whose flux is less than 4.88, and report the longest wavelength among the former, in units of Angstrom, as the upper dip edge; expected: 5953.5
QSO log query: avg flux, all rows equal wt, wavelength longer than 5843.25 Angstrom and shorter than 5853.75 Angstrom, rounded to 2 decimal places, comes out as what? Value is 4.90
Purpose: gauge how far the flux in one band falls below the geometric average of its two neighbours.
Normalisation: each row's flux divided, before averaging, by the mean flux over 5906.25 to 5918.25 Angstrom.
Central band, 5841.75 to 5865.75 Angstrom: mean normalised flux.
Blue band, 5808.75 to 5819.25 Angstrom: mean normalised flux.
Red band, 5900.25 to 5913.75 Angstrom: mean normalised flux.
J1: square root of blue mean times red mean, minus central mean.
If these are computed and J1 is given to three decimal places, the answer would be -0.020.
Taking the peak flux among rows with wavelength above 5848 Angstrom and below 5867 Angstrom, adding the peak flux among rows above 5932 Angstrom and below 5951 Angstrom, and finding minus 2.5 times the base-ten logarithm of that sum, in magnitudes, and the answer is -2.55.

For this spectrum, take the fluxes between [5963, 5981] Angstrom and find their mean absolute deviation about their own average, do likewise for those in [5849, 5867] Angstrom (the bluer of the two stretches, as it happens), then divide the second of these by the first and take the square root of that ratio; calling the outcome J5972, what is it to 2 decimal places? 1.02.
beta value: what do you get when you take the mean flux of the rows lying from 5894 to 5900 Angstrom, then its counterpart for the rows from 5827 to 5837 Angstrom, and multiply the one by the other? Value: 19.4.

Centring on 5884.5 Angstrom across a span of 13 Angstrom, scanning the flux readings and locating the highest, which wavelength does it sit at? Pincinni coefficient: 5881.5 Angstrom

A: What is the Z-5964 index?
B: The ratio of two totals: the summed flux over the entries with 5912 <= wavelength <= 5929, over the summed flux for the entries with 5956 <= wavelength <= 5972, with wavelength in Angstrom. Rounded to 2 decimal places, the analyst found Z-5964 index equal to 0.96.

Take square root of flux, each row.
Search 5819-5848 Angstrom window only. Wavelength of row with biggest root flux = 5845.5 Angstrom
